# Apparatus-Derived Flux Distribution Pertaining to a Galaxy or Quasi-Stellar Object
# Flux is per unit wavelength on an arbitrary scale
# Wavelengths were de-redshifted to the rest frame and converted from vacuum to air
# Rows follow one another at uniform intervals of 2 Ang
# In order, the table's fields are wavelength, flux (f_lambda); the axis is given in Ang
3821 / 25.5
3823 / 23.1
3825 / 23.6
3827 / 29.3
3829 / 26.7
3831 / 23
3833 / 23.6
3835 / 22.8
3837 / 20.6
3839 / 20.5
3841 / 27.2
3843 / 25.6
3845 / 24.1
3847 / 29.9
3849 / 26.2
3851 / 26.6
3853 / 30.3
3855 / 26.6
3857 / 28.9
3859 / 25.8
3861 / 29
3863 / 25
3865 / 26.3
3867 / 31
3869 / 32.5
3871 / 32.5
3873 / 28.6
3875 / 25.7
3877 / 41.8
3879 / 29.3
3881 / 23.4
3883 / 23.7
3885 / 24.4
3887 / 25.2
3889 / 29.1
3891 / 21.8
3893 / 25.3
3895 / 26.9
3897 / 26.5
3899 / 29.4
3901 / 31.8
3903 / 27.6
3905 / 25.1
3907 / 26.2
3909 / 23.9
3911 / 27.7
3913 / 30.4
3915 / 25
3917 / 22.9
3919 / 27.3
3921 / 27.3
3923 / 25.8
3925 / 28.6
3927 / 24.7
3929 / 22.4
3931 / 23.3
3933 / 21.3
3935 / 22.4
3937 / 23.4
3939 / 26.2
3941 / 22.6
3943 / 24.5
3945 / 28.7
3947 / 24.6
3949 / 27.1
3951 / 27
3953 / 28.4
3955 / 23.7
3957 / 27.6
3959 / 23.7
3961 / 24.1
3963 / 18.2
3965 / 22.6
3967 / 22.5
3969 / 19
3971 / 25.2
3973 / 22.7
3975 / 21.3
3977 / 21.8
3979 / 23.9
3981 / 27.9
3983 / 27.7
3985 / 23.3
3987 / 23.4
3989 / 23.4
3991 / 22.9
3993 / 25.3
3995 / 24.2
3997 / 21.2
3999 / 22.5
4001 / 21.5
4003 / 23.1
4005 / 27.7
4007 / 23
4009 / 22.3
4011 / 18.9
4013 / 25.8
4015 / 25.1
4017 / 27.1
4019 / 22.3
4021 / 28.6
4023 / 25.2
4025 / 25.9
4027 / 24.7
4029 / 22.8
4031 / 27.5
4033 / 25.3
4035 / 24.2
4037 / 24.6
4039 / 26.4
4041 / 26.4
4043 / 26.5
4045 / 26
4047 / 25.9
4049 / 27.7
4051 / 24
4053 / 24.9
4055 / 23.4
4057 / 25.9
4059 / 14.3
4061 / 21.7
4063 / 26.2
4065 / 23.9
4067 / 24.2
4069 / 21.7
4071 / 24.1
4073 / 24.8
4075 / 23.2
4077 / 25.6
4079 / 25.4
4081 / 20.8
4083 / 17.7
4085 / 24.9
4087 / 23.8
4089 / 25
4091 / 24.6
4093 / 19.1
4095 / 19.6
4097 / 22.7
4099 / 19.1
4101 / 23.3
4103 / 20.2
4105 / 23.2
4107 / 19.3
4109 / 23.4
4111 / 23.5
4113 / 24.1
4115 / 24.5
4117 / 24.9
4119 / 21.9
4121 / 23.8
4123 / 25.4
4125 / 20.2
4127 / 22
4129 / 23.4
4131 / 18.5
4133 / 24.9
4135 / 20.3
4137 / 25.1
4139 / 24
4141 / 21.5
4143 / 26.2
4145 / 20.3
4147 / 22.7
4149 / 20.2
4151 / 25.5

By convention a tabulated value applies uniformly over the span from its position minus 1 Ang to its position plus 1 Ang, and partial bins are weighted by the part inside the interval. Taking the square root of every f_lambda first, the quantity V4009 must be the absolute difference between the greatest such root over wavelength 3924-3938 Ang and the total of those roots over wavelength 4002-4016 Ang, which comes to 28.7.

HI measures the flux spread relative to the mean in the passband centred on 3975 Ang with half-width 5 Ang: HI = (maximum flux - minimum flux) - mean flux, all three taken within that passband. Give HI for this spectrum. -19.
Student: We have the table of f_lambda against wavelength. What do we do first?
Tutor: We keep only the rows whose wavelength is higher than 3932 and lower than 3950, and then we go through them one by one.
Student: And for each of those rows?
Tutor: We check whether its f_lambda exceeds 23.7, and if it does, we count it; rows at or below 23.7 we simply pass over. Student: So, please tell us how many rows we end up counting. 5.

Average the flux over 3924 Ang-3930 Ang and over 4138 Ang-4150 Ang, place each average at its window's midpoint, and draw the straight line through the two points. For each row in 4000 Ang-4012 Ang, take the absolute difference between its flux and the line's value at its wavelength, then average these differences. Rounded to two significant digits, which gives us 2.6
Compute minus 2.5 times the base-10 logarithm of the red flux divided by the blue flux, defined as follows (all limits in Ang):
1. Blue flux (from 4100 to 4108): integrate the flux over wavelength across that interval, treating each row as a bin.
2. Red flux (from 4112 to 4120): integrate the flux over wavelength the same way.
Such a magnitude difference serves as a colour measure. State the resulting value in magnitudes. -0.11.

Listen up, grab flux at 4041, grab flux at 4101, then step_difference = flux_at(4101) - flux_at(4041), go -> -3.10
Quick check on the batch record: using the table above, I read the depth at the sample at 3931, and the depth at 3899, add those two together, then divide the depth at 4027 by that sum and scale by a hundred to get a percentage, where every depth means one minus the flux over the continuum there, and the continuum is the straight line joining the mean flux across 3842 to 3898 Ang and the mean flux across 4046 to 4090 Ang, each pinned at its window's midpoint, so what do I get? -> -44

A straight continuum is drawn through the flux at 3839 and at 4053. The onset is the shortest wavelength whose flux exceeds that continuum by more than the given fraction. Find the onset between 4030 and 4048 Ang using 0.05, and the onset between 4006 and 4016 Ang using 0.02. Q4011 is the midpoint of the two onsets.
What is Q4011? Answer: 4022 Ang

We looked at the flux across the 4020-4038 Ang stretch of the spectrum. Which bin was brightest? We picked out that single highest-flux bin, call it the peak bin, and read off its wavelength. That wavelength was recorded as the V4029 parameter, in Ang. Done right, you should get 4021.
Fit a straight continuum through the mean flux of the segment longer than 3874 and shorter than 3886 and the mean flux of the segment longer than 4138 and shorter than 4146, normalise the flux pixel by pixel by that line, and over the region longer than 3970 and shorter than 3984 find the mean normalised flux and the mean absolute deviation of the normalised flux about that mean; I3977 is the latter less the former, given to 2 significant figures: -0.85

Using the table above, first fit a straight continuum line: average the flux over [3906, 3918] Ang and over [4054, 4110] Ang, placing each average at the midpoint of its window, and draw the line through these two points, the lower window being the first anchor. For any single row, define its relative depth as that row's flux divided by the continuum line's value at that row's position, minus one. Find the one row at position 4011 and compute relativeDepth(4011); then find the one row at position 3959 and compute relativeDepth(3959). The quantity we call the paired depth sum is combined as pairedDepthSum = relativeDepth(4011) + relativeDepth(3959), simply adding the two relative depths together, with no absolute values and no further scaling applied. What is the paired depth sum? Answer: -0.27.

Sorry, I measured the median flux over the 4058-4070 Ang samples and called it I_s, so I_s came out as 22.8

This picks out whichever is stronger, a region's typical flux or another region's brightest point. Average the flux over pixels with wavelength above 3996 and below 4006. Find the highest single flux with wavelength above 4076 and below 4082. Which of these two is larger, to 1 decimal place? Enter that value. 25.6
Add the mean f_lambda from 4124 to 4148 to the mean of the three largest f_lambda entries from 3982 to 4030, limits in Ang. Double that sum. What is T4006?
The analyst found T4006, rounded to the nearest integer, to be 101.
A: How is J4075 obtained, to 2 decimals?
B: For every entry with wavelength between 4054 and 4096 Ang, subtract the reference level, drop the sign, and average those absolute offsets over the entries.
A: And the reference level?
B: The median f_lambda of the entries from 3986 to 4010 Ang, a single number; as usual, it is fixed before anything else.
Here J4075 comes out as 2.32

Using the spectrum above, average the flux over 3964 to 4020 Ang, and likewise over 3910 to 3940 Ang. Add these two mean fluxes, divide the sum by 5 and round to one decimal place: 9.7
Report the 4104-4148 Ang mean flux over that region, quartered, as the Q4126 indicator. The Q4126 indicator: 5.7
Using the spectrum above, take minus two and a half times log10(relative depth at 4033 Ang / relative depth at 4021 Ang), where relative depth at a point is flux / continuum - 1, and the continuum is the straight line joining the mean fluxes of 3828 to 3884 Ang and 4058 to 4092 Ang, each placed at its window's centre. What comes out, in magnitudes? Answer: 1.2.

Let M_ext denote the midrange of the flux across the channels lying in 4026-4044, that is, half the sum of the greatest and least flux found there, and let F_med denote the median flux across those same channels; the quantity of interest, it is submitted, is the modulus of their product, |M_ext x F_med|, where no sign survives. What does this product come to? 636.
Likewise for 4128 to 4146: 523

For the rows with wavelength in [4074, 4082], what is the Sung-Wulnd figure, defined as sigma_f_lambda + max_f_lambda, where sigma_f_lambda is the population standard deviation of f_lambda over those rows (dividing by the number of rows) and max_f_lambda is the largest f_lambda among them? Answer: 28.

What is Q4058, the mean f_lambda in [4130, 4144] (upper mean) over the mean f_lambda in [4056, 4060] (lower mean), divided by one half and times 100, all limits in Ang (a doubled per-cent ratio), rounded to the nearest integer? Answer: 228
